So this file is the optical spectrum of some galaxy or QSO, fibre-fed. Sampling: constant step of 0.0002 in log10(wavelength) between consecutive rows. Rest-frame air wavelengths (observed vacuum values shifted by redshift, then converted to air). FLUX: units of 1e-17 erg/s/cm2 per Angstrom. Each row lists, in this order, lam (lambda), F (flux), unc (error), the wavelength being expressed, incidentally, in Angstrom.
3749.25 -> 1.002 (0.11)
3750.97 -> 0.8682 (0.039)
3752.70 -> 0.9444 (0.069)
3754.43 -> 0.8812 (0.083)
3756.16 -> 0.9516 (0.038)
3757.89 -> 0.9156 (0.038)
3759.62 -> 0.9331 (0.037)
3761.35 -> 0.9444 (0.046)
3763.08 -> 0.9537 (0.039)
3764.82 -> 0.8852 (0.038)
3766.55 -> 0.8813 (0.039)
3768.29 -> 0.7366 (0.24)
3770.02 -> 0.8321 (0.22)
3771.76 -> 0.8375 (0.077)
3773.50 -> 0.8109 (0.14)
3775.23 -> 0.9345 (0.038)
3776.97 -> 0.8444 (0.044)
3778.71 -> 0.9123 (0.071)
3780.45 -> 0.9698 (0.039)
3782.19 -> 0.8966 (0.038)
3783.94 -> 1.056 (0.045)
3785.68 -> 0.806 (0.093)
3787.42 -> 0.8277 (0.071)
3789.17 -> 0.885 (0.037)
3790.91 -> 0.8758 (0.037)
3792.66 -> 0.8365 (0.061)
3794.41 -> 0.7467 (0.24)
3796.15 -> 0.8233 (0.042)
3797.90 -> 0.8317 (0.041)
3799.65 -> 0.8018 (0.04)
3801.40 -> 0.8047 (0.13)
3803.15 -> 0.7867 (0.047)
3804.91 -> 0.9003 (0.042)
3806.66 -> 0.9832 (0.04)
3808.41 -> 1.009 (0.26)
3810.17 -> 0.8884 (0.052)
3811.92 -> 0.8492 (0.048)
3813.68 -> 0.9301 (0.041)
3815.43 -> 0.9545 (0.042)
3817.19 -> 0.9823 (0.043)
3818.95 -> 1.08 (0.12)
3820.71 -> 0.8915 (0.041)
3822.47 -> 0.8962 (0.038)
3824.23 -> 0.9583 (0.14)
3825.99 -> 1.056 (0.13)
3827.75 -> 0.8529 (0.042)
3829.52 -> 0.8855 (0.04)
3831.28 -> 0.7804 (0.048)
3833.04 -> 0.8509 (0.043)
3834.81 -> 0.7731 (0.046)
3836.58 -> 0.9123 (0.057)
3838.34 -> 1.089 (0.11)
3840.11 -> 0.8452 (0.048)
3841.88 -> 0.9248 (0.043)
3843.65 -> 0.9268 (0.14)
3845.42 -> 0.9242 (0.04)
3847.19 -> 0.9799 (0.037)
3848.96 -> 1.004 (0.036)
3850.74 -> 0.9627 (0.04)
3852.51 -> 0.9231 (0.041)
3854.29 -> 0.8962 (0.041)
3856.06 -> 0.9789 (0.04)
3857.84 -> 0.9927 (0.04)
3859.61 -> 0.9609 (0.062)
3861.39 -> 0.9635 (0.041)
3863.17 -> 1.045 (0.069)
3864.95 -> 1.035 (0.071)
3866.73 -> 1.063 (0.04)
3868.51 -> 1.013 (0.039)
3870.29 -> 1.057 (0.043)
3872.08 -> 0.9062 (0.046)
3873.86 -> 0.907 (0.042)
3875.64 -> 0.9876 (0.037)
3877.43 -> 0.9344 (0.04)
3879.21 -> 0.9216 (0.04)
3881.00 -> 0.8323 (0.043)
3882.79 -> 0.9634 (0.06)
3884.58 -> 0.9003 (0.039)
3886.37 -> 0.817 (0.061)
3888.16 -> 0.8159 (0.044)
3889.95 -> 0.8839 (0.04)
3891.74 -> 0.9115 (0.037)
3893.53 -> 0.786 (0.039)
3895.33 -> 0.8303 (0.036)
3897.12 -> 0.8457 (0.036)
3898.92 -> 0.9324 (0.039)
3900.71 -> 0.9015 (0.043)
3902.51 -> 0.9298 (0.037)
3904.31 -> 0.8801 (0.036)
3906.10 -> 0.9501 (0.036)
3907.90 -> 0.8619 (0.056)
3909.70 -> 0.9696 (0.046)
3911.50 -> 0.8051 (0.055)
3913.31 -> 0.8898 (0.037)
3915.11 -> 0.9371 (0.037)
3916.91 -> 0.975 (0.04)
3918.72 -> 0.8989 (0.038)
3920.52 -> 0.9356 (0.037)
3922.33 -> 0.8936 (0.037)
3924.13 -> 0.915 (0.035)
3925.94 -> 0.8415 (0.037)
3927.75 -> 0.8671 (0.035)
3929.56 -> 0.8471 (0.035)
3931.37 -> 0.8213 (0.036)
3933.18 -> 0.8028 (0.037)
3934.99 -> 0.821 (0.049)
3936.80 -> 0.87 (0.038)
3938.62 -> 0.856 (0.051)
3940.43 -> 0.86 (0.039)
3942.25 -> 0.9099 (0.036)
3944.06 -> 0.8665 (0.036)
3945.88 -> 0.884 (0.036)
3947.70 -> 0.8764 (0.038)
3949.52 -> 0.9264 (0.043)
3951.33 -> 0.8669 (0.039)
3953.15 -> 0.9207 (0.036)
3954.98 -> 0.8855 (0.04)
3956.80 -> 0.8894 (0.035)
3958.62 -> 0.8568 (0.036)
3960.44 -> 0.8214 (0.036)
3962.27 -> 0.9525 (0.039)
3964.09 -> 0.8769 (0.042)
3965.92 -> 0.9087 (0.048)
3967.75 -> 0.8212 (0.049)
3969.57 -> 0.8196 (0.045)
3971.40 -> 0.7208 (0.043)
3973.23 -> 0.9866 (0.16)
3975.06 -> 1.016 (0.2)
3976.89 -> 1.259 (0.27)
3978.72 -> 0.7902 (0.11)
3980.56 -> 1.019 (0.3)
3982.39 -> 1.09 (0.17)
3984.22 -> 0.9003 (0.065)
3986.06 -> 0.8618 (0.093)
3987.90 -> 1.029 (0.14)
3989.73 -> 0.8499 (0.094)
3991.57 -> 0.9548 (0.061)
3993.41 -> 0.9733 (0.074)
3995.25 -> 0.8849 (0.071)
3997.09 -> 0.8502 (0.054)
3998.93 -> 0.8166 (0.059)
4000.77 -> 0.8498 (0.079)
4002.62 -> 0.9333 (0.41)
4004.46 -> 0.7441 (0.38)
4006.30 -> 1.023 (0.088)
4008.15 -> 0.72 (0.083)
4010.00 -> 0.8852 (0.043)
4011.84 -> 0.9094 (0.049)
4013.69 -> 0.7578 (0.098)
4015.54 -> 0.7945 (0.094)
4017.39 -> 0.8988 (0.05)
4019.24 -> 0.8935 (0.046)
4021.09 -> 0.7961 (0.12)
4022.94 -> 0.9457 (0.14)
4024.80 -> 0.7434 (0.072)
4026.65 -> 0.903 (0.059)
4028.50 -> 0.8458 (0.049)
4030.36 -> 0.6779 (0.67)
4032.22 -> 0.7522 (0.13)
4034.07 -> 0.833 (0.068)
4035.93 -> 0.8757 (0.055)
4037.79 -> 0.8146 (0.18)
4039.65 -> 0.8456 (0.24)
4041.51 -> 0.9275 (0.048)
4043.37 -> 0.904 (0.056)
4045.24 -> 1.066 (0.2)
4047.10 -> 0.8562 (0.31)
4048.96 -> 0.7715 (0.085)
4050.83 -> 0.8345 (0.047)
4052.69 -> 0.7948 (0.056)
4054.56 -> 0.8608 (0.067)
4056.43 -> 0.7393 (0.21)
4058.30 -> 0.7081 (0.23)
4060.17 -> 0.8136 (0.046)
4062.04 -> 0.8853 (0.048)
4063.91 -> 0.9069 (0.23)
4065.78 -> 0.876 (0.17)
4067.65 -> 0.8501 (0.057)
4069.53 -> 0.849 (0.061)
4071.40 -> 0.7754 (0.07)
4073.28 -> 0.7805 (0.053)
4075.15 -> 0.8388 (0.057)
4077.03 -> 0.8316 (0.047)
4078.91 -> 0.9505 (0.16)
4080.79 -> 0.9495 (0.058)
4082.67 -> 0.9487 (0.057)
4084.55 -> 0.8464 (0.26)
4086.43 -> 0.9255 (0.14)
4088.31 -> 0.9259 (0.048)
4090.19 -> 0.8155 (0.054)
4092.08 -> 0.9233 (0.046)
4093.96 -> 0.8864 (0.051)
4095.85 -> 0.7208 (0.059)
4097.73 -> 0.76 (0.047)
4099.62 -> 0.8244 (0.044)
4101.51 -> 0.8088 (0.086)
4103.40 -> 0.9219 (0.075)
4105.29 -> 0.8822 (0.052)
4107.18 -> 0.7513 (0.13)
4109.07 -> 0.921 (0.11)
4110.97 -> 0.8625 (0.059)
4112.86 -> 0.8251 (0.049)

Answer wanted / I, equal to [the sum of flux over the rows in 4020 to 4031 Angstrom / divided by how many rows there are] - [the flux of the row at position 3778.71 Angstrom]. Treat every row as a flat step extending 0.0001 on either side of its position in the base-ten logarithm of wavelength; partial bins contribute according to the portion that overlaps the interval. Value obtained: -0.09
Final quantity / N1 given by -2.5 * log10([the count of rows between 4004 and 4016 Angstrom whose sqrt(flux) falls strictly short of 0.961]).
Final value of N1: -1.9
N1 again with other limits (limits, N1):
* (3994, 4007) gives -1.7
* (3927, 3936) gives -1.7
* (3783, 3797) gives -2.1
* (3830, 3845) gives -1.7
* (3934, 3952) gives -2.4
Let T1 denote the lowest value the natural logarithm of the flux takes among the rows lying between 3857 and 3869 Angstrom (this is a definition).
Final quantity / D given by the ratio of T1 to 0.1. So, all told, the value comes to -0.4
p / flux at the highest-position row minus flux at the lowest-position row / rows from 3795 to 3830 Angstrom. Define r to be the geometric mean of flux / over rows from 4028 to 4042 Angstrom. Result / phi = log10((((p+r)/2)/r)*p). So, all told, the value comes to -1.5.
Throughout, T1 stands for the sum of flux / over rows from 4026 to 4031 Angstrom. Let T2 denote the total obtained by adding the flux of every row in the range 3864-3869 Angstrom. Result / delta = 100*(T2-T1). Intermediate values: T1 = 2.43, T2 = 3.1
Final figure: 68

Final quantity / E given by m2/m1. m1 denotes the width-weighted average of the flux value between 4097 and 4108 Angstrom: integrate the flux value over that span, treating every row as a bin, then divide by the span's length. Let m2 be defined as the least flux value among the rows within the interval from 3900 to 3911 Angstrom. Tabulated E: 1.04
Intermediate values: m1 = 0.827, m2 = 0.8619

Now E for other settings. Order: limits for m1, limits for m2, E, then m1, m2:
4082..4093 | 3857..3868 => 1.07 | 0.896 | 0.9609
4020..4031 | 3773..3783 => 0.98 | 0.824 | 0.8109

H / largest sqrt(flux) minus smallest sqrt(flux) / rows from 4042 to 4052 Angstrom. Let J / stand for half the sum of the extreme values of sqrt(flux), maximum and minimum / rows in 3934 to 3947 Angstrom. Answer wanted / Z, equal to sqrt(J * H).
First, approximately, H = 0.15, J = 0.930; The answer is 0.38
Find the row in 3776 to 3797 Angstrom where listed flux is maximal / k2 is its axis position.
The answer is 3783.94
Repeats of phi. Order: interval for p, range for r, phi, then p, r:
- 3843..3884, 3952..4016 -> -1.7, 0.037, 0.890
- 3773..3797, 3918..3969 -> -2.2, 0.012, 0.874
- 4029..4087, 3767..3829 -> -0.8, 0.248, 0.884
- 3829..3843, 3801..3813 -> -1.7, 0.039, 0.885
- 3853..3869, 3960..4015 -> -1.2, 0.117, 0.894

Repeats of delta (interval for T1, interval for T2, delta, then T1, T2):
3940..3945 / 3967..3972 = -27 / 2.64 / 2.4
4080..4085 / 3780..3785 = 18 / 2.74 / 2.9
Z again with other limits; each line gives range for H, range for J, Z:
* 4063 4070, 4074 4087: 0.17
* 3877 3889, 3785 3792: 0.27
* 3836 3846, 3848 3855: 0.35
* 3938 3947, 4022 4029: 0.16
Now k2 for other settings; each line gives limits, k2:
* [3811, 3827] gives 3818.95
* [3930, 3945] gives 3942.25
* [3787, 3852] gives 3838.34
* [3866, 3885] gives 3866.73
